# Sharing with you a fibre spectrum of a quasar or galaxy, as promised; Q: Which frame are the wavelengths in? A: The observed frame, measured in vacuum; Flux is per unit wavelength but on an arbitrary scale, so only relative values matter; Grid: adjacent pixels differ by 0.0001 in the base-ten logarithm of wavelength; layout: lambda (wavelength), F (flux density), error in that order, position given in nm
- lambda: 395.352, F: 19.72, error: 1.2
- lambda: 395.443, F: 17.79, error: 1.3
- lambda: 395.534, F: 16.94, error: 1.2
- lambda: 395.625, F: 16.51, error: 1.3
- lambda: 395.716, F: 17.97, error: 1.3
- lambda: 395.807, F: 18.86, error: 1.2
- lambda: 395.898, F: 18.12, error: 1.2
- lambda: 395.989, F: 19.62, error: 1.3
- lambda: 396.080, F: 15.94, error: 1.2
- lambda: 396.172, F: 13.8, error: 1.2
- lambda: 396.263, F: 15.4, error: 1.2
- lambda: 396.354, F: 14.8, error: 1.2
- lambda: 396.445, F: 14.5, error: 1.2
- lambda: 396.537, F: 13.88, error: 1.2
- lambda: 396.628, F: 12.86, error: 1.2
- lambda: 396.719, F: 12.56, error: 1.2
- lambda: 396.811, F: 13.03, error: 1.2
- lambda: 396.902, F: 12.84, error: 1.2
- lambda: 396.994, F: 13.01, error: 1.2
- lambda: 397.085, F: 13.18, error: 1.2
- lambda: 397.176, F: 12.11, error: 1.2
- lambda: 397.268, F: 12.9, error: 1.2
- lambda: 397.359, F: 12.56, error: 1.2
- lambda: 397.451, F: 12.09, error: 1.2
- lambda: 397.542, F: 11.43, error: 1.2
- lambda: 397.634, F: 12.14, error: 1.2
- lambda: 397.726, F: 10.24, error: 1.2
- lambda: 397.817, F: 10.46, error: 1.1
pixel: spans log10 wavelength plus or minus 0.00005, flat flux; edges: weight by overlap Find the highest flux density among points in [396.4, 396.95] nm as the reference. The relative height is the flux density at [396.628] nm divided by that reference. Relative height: 0.89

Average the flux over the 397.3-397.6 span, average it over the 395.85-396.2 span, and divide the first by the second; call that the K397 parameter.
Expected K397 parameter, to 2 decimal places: 0.71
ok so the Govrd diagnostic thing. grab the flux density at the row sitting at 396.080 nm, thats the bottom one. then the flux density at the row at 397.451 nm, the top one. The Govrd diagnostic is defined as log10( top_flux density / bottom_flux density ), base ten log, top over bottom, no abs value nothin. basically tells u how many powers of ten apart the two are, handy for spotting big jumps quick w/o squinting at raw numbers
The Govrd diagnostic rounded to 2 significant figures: -0.12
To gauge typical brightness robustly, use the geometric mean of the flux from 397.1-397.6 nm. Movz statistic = 12.2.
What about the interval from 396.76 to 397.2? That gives 12.8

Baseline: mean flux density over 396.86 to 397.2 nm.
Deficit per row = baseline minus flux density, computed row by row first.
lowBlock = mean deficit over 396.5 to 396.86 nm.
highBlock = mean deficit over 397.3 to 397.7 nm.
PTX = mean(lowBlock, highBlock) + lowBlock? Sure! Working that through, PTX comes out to 0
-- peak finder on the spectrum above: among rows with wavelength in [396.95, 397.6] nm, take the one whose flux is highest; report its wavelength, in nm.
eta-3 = 397.085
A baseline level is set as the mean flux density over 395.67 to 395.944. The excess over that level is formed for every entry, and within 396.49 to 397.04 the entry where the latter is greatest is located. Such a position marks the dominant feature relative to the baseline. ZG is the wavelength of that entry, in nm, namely 396.537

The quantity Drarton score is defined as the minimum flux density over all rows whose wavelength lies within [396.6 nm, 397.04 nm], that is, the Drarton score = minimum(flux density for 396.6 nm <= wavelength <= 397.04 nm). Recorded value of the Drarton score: 12.56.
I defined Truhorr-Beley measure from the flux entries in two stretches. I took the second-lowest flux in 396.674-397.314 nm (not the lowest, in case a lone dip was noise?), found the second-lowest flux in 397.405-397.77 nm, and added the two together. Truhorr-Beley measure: 24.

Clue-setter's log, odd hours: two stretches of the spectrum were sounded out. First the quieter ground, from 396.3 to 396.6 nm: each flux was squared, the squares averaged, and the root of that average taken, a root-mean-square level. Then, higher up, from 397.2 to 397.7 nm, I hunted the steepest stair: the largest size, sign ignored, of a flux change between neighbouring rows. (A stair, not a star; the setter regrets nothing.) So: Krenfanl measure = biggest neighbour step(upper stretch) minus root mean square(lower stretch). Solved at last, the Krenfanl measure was -14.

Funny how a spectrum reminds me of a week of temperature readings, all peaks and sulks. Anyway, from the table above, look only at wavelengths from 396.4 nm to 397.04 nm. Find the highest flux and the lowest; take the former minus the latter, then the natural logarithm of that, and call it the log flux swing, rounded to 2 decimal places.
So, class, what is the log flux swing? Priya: 0.66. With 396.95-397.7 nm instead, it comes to 0.56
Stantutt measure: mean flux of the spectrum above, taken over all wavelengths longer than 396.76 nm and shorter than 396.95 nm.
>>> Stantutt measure 12.9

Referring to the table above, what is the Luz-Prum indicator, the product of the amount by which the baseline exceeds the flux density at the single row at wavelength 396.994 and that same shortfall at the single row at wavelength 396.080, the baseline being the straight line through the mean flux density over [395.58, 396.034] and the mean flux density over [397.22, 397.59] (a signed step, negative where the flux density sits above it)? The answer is 1.0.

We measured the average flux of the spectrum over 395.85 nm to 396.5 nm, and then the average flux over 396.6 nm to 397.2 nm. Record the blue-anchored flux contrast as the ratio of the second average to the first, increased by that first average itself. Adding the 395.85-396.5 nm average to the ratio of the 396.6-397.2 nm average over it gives 17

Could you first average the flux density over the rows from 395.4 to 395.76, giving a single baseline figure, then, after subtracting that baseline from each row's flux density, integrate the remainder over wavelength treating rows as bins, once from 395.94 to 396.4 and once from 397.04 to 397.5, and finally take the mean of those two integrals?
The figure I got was -1.4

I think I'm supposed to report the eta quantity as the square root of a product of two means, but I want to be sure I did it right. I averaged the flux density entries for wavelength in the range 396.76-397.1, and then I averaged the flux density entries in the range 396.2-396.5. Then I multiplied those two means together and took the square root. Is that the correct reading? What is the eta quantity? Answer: 13.9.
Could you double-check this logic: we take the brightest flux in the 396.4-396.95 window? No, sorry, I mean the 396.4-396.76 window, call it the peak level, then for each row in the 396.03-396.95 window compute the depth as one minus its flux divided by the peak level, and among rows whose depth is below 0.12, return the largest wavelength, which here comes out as 396.902 nm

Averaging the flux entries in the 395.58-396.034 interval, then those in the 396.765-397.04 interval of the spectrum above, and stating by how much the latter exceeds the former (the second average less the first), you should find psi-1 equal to -5.3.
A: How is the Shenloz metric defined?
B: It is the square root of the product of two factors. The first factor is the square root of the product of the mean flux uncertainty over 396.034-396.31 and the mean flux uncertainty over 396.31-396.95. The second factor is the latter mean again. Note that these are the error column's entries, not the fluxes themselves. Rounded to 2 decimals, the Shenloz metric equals 1.20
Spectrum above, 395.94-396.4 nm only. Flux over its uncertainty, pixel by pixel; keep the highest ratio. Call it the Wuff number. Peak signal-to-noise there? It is 15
